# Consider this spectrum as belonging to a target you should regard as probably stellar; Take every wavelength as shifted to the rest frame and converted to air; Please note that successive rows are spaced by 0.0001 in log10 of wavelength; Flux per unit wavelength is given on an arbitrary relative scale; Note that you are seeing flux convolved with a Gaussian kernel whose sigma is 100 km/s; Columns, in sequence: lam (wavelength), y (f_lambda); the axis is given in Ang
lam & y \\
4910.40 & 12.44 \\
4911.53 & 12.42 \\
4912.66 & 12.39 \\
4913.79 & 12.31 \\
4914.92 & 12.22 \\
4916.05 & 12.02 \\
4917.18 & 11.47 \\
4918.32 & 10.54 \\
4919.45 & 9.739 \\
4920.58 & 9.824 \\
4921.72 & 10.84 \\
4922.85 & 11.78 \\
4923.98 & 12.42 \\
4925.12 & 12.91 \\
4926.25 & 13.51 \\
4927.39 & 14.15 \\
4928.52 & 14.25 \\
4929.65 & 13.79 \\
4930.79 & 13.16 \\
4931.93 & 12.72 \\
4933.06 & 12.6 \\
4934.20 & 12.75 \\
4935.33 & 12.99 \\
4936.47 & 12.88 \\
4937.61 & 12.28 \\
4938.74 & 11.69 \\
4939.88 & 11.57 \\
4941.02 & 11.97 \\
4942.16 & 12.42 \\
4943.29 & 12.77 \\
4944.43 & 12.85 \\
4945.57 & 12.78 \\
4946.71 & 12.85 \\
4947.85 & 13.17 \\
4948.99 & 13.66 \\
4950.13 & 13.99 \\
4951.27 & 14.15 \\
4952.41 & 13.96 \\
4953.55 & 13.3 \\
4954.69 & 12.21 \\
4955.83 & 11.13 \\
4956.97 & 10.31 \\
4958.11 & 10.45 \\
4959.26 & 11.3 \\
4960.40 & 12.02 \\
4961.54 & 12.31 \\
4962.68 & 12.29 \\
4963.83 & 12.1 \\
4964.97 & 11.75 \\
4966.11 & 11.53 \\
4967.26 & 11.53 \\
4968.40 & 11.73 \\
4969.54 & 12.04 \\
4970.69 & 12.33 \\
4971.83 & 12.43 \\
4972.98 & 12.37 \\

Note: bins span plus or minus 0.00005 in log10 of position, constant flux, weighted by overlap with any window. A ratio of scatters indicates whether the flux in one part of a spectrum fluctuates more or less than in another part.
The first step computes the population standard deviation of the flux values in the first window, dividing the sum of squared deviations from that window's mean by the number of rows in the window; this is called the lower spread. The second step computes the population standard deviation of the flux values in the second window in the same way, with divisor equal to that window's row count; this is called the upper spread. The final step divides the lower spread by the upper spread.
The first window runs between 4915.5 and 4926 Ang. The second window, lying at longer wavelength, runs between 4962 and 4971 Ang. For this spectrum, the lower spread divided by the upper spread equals 3.5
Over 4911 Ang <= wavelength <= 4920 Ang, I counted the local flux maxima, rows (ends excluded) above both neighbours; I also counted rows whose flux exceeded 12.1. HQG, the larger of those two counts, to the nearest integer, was 4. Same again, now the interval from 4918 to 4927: 3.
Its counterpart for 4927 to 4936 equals 8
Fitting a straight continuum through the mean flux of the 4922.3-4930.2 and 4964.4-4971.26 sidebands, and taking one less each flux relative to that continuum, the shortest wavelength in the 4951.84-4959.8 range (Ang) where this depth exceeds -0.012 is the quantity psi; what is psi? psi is 4954.69 Ang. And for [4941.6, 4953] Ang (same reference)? 4942.16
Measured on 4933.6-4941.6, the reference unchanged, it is 4934.20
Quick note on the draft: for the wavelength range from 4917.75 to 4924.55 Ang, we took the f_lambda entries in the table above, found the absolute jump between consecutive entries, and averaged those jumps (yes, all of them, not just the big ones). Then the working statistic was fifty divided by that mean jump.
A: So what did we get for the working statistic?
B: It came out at 72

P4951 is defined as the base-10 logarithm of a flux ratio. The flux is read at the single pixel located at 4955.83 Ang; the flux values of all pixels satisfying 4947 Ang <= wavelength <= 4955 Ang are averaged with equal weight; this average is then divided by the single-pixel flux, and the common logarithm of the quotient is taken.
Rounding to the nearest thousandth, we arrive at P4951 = 0.084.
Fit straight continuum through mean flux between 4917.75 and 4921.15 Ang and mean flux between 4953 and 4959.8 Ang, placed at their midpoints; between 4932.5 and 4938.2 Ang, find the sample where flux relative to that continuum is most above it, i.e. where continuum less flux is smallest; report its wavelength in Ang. 4935.33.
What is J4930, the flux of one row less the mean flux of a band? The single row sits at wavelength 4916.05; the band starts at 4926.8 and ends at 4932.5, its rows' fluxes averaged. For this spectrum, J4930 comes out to -1.6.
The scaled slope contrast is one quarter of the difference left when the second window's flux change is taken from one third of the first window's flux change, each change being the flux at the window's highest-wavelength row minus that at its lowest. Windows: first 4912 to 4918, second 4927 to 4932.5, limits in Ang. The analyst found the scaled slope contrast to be 0.3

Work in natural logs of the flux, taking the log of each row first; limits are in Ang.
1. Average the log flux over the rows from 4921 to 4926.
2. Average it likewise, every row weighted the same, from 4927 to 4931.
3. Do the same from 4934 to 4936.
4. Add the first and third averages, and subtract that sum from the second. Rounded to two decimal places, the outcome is -2.41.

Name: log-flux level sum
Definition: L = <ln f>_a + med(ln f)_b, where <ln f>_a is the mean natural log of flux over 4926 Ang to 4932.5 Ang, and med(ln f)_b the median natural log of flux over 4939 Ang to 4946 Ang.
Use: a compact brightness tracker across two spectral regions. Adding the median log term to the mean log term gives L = 5.14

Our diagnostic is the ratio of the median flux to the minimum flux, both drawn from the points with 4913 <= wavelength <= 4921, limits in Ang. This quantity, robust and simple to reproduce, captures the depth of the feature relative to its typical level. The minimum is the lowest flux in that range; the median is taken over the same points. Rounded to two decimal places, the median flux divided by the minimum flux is 1.18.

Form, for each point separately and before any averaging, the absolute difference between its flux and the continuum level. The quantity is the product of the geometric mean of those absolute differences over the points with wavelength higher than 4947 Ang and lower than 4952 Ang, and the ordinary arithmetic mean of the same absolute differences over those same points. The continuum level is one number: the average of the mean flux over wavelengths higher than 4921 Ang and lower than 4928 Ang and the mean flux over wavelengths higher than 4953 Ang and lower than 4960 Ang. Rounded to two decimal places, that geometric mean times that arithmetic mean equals 2.87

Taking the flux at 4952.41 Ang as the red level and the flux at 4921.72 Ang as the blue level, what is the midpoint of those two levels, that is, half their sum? 12.4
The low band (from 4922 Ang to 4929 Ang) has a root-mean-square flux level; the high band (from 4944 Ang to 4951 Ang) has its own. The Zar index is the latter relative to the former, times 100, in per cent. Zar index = 100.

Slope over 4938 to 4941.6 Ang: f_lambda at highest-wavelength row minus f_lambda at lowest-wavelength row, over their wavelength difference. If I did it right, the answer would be 0.1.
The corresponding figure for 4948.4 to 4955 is -0.3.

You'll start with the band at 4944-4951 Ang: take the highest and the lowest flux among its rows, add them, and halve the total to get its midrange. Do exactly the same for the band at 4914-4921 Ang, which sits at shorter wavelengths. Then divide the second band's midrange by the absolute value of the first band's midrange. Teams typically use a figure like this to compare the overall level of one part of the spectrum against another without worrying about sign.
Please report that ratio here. 0.82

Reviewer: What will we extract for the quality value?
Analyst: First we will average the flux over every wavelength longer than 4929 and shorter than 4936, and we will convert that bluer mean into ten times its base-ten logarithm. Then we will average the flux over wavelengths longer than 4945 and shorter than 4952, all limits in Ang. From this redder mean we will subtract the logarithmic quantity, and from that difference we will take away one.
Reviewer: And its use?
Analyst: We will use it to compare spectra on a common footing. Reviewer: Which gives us 1.3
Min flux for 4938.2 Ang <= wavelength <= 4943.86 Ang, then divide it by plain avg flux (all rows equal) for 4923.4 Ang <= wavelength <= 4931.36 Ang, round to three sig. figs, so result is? 0.860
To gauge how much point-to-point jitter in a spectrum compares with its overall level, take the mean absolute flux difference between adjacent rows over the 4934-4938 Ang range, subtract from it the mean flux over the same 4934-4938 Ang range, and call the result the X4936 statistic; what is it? -12.4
